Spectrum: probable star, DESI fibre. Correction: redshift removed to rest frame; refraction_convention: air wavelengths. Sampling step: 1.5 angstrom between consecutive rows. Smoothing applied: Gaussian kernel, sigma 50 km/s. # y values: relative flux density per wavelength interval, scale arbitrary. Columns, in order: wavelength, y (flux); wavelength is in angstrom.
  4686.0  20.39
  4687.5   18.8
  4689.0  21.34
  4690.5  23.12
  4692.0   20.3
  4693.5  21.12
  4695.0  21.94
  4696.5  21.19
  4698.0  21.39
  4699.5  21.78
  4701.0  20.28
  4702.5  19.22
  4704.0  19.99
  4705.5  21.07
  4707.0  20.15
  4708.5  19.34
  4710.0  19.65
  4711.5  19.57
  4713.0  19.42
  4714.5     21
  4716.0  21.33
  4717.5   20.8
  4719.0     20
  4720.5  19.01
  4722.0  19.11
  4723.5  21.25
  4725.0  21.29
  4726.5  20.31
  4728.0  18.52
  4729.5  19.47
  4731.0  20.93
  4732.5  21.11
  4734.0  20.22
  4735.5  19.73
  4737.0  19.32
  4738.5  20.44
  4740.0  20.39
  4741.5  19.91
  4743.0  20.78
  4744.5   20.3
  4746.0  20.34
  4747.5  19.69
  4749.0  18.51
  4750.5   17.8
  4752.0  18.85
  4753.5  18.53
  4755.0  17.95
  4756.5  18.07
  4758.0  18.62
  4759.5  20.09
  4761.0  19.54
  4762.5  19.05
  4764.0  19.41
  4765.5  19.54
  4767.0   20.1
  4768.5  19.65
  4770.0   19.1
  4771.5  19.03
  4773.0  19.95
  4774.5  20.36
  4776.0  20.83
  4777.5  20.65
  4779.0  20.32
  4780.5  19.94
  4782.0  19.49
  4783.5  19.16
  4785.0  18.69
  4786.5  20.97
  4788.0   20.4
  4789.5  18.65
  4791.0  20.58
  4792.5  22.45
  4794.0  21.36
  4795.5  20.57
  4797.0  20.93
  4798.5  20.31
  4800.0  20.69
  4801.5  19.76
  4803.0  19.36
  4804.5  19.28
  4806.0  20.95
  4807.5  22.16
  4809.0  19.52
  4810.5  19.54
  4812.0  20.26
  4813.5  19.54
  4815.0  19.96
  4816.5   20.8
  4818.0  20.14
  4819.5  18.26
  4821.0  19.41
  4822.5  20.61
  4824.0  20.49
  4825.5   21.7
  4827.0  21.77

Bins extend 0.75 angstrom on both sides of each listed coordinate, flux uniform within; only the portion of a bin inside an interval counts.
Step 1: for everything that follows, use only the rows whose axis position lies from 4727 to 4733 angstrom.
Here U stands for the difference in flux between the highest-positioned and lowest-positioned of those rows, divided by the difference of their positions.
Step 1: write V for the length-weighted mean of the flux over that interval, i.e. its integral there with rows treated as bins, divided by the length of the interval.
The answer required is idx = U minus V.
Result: -19.4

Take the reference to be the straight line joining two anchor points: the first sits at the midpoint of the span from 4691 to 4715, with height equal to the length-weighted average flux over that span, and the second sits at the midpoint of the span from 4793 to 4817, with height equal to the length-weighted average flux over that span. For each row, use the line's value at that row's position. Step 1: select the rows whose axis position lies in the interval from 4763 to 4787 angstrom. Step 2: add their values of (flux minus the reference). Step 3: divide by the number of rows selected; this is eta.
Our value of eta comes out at -0.6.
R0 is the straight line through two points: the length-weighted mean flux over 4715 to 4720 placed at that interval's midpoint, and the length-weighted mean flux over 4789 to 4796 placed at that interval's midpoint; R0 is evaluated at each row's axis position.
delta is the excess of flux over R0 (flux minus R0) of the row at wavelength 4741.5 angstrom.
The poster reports -0.78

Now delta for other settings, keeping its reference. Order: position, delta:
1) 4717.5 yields 0.16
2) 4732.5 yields 0.44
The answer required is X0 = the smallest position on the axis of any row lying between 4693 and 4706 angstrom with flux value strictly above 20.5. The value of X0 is 4693.5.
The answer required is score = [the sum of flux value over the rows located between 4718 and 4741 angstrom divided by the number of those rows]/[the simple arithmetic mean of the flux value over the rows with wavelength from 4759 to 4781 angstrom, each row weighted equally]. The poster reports 1.01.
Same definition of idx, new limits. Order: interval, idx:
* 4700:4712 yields -20.0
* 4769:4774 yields -19.1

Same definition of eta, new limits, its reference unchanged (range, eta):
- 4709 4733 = -0.3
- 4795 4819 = -0.1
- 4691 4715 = 0.0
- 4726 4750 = -0.4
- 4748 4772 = -1.4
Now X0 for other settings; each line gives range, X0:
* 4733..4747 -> 4743.0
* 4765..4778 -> 4776.0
